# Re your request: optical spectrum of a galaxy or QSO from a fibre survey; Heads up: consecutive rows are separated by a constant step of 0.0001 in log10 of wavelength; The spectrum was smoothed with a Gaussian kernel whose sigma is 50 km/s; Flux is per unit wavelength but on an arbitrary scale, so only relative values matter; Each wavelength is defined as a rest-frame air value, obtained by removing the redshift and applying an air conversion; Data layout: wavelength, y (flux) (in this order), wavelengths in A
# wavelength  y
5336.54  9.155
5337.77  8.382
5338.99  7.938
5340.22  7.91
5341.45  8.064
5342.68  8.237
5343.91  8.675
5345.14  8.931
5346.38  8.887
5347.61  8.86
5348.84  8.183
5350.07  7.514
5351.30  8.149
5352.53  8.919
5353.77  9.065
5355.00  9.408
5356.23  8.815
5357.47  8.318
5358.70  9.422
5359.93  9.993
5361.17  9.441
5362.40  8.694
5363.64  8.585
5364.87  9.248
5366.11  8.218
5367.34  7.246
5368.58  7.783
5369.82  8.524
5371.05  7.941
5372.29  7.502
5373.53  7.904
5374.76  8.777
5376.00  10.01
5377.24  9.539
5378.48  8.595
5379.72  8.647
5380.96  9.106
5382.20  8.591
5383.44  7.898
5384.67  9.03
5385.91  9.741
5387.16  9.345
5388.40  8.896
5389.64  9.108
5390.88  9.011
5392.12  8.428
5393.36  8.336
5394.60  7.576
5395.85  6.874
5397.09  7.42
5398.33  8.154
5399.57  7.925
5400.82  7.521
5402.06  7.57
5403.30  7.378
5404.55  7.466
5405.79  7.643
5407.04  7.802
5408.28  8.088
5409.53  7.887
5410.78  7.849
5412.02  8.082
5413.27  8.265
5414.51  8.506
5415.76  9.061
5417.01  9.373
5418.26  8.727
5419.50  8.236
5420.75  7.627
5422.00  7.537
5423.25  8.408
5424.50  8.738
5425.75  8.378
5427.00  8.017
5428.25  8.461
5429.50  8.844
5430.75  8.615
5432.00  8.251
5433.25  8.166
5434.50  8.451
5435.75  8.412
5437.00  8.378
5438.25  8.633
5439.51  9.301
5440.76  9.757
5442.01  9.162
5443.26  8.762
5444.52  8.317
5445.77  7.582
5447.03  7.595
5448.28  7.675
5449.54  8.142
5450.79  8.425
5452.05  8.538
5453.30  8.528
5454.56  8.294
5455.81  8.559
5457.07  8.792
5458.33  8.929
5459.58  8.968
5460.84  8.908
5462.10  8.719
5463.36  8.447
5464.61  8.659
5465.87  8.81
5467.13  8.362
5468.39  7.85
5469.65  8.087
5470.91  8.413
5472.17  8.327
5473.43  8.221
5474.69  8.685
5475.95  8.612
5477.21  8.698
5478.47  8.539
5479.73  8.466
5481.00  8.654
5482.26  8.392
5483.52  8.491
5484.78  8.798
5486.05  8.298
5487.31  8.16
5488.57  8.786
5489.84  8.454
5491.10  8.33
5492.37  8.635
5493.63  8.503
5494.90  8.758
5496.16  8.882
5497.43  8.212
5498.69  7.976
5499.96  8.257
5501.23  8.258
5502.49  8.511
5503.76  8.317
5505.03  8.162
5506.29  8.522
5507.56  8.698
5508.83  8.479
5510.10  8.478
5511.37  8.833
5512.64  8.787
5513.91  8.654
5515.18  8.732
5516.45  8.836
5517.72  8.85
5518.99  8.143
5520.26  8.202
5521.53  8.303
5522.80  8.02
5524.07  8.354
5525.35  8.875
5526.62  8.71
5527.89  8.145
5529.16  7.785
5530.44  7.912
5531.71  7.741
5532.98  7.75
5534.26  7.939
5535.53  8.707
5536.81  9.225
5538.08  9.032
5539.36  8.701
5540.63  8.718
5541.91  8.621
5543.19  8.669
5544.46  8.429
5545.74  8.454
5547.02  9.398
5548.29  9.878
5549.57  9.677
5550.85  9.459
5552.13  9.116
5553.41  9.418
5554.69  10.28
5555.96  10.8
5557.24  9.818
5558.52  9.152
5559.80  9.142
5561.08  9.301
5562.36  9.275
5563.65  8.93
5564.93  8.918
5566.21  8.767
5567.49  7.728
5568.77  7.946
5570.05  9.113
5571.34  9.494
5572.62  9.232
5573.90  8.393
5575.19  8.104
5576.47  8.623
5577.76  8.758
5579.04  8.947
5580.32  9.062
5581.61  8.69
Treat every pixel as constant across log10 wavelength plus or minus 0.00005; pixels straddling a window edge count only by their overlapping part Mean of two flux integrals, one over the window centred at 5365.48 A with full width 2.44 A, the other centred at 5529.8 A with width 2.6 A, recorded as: 20.8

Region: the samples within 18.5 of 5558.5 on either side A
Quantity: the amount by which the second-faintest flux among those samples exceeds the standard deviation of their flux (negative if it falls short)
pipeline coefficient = 7.3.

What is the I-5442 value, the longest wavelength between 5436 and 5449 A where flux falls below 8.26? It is 5448.28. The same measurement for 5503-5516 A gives 5505.03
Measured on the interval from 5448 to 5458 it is 5449.54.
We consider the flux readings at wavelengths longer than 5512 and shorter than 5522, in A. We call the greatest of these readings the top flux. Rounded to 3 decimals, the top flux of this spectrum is 8.850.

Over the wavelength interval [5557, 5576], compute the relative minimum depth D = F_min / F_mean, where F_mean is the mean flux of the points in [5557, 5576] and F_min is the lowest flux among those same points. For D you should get 0.87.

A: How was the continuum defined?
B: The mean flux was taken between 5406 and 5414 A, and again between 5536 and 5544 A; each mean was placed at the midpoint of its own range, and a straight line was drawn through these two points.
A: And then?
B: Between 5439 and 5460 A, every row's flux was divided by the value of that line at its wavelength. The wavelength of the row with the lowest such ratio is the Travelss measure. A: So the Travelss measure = 5445.77 A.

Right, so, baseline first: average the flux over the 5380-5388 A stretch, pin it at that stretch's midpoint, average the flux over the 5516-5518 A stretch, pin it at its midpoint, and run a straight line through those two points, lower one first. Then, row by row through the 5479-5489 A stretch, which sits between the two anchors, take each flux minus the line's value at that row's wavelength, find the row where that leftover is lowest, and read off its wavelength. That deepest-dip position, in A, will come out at 5487.31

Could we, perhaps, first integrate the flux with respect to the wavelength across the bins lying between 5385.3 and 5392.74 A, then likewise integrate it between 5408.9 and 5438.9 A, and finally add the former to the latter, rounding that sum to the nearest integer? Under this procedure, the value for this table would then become 319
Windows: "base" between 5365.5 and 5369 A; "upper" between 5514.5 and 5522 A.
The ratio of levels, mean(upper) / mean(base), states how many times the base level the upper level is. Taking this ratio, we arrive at 1.10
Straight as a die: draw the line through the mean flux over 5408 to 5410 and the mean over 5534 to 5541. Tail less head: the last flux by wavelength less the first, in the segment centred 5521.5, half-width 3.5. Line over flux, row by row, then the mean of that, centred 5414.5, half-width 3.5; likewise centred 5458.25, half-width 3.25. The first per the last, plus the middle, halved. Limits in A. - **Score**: 0.58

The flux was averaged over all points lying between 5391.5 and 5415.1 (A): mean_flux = 7.83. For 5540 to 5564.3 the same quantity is 9.29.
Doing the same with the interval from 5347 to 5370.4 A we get 8.65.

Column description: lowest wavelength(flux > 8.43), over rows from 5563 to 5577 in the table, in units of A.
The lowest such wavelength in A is 5563.65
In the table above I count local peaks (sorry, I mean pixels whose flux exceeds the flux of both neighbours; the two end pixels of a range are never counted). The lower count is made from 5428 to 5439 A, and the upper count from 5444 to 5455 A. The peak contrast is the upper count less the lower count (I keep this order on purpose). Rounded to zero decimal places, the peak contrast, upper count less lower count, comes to -1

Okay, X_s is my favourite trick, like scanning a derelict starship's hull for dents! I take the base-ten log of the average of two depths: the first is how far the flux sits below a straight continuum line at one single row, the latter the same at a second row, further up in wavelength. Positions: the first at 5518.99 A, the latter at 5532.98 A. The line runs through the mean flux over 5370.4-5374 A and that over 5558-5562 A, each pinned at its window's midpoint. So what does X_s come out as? 0.00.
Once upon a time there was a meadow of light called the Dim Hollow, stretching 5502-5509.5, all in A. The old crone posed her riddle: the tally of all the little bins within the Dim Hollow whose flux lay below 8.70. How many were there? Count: 6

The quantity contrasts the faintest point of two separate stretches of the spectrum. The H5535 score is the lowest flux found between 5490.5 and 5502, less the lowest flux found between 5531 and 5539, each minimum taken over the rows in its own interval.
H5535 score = 0.2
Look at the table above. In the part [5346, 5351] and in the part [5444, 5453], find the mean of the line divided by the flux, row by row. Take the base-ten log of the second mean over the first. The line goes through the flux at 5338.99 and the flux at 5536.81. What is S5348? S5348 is 0.05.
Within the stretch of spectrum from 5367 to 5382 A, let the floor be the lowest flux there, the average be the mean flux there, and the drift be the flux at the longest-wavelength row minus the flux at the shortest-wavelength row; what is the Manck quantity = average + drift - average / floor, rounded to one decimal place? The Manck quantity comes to 9.2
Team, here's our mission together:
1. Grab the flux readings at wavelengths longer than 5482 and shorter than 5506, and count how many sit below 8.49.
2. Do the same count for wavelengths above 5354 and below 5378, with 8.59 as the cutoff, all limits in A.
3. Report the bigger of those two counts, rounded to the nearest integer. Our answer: 11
